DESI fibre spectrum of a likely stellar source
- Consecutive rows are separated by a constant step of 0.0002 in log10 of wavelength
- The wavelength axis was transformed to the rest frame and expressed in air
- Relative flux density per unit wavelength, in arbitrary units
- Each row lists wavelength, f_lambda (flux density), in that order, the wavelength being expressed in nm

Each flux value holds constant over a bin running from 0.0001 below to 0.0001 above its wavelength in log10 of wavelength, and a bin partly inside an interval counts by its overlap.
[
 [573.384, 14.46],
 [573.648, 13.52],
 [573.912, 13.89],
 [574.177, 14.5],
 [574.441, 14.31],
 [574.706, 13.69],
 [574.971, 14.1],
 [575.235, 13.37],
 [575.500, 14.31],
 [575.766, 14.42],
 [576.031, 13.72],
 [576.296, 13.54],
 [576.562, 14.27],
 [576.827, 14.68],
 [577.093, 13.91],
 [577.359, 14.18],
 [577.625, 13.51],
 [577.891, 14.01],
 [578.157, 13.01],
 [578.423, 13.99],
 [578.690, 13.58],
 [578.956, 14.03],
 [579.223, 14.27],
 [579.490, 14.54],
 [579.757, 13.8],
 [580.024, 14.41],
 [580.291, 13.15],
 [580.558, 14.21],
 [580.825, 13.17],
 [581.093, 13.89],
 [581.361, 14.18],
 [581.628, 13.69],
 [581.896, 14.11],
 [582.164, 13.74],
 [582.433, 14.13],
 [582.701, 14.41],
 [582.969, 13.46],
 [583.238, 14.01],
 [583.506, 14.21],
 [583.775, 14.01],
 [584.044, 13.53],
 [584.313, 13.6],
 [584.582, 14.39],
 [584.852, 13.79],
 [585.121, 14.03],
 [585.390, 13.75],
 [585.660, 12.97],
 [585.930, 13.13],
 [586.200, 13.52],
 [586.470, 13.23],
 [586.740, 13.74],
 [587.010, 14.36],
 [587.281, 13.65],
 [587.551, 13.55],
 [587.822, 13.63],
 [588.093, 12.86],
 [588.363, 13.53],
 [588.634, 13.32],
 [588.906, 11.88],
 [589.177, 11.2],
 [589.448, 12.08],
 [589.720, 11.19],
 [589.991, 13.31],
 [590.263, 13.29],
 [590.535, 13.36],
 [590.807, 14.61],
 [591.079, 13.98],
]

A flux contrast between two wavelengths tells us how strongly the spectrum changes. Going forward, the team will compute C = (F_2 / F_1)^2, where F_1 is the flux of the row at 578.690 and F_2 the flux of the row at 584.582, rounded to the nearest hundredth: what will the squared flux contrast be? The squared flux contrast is 1.12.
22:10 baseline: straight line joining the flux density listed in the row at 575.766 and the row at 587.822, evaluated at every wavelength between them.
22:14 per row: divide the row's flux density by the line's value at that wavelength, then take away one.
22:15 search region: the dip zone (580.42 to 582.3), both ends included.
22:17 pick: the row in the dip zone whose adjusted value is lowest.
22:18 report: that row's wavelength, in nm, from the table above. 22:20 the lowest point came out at 580.825 nm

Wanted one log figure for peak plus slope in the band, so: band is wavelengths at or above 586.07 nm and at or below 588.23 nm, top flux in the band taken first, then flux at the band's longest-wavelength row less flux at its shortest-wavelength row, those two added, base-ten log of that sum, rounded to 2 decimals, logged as 1.14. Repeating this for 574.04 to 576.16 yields 1.14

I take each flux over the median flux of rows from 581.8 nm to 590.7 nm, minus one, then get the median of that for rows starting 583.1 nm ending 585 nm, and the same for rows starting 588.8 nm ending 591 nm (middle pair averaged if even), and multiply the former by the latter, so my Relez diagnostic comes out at -0.0022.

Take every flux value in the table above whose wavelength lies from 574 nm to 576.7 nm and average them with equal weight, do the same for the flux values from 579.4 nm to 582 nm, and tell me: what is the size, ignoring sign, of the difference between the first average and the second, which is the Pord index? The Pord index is 0.11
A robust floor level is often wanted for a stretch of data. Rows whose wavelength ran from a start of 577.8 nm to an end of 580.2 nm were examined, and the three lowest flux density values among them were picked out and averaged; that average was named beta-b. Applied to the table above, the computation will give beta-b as 13.5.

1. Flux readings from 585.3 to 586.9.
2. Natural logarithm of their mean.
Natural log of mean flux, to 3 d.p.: 2.595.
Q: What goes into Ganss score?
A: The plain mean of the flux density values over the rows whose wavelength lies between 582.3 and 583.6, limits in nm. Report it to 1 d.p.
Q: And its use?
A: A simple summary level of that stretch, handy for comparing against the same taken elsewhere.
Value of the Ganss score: 14.0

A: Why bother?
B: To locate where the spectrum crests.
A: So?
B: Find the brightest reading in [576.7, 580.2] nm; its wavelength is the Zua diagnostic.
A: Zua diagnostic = 576.827 nm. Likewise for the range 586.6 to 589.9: 587.010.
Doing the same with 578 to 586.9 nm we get 579.490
